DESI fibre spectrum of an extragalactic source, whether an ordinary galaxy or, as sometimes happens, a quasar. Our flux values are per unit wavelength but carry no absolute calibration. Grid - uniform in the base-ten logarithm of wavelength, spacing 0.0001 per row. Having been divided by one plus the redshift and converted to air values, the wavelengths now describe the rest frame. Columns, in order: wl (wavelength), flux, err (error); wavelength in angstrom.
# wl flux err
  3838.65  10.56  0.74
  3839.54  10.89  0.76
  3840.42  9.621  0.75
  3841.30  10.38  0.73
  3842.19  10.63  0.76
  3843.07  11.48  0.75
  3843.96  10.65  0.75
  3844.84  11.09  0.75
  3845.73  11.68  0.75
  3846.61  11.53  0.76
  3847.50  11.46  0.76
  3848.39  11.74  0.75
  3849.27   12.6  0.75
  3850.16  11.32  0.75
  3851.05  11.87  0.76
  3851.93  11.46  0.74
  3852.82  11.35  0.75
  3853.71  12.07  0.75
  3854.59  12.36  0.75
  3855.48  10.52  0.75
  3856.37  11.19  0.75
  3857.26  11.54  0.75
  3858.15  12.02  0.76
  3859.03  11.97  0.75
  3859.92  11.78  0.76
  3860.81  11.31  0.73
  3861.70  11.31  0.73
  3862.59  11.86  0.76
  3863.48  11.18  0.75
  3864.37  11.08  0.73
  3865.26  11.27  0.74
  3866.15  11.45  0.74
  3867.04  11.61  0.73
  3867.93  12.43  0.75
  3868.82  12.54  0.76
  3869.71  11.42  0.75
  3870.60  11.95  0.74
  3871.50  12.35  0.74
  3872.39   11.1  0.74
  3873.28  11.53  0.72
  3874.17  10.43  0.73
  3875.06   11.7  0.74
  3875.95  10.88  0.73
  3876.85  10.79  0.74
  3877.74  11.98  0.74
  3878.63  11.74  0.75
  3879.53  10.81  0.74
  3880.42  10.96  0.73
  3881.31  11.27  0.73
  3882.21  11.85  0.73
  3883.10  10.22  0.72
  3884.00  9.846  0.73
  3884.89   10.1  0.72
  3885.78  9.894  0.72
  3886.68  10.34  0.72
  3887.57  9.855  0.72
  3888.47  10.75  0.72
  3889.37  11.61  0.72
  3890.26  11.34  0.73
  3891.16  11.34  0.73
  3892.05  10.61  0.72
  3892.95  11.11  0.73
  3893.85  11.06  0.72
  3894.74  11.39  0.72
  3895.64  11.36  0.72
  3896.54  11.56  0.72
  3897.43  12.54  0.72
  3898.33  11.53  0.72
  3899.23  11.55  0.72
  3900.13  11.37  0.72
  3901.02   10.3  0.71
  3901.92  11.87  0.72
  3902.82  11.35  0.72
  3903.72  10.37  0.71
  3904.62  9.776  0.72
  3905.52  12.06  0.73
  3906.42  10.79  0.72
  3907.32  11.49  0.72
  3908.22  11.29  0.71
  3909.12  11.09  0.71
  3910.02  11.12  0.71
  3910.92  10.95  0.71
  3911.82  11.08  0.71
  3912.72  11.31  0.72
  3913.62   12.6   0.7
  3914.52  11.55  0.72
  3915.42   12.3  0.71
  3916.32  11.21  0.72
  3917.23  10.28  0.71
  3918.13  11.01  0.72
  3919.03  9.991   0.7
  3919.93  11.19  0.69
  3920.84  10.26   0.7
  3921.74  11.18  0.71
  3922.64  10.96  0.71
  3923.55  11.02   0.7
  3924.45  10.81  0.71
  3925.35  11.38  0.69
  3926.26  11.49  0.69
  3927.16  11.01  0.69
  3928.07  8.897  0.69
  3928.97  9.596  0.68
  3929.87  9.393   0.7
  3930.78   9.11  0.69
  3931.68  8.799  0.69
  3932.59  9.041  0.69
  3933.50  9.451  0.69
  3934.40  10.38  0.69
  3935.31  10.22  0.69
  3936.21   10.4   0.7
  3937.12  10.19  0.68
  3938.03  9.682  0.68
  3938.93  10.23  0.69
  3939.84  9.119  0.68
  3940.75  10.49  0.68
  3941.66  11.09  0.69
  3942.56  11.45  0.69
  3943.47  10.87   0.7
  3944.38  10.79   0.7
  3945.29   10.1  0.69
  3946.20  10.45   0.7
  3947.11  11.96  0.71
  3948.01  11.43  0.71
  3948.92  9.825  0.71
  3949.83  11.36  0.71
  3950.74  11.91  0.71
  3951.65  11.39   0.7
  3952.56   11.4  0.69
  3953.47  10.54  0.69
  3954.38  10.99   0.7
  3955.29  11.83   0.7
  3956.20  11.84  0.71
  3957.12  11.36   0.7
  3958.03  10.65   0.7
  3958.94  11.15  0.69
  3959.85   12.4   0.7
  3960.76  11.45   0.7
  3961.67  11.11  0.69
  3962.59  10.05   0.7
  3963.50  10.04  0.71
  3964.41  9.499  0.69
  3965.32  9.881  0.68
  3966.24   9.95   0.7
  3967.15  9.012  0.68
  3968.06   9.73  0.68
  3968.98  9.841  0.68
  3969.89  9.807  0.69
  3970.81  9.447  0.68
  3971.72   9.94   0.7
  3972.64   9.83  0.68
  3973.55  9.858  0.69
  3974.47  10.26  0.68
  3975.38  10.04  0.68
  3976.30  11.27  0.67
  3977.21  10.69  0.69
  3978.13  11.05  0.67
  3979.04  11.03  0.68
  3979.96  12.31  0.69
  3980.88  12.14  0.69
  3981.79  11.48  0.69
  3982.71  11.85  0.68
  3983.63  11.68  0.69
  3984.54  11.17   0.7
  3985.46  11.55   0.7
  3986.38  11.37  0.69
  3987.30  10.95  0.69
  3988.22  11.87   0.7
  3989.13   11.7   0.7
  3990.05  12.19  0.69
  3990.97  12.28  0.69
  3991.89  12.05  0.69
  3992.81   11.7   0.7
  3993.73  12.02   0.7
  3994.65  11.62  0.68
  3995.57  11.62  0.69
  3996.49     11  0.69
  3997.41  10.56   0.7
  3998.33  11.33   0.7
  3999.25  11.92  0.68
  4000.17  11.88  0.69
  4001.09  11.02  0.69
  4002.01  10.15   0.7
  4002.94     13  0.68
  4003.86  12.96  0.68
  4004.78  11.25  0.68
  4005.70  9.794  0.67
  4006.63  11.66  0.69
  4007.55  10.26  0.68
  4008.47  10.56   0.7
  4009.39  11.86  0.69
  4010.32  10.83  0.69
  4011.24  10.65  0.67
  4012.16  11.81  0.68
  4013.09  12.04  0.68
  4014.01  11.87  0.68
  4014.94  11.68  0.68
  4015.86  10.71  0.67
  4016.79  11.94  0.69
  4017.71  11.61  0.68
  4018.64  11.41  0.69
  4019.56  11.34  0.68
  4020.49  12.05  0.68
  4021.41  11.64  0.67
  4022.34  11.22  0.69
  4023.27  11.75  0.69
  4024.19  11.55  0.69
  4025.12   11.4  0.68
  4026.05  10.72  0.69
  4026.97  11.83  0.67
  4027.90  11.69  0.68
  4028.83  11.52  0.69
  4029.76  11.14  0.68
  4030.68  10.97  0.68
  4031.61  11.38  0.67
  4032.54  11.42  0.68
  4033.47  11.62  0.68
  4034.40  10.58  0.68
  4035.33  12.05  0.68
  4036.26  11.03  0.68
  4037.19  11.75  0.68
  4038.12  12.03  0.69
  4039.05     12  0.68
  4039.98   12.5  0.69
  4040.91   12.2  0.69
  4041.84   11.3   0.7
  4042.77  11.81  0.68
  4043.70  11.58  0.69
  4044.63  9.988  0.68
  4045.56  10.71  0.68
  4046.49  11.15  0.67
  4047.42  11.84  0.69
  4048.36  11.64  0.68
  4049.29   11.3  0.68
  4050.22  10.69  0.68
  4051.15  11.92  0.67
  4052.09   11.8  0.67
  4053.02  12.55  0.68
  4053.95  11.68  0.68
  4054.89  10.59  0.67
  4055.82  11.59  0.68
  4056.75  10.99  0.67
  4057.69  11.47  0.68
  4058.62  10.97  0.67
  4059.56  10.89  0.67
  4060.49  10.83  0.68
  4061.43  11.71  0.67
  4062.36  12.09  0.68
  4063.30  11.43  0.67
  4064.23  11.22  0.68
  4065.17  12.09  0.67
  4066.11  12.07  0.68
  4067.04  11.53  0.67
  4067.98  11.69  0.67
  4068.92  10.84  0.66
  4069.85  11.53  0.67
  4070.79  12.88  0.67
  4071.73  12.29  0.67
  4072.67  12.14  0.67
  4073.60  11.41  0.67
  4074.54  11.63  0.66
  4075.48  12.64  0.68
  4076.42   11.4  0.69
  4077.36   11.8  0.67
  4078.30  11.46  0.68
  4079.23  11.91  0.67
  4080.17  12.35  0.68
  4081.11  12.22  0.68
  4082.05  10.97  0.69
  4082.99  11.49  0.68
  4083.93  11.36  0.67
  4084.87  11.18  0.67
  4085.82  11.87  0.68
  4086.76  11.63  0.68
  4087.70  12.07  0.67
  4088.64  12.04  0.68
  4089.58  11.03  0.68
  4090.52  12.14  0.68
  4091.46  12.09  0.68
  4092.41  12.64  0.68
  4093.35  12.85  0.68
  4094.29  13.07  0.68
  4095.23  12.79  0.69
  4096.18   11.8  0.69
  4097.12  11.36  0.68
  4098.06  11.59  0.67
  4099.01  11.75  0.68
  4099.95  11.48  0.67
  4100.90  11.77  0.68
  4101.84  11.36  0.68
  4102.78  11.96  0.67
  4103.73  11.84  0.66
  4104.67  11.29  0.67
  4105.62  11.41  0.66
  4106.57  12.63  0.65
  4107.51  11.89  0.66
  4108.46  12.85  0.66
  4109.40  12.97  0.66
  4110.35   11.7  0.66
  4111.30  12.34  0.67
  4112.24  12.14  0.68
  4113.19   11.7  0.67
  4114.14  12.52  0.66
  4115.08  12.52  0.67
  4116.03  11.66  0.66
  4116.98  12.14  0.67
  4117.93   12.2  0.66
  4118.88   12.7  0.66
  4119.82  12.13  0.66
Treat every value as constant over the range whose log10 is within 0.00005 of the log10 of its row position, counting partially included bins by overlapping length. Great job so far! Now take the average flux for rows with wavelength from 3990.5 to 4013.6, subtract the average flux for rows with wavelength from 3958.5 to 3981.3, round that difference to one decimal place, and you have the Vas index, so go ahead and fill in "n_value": 1.0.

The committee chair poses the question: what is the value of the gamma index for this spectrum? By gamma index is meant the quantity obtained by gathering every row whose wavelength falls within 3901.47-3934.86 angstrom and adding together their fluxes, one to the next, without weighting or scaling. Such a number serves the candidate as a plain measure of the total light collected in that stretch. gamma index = 397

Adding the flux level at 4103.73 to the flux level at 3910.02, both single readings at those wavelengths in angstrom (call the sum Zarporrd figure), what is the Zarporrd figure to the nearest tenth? 23.0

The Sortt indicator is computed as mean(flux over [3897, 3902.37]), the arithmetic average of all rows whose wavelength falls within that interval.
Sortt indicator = 11.5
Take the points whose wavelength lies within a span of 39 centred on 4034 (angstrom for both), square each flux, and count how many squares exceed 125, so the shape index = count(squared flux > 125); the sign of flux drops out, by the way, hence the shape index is 32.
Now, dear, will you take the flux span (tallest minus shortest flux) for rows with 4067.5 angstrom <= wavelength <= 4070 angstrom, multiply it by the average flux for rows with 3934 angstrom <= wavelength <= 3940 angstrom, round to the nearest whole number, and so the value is 9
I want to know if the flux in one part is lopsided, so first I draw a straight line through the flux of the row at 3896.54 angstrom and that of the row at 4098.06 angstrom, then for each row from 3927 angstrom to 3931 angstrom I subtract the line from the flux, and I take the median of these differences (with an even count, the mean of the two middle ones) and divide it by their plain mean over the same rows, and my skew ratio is 1.1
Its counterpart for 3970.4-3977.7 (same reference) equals 1.1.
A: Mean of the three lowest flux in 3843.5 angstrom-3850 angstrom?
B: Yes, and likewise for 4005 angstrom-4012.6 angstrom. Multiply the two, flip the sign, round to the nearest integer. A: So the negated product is -113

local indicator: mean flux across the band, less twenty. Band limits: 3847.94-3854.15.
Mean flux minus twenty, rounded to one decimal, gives -8.2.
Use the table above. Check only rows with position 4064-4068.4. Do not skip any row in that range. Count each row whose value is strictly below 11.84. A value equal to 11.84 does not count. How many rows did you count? 3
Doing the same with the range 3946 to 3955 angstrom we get 8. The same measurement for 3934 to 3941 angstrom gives 8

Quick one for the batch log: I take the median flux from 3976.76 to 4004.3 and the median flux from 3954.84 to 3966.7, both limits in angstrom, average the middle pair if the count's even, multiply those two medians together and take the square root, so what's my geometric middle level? 11.4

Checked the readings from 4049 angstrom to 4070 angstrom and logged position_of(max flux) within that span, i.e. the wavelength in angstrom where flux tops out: 4053.02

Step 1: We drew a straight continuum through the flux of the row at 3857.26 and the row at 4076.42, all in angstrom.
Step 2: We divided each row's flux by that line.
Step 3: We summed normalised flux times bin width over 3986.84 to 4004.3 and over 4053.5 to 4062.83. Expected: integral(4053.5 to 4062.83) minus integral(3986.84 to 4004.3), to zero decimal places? -9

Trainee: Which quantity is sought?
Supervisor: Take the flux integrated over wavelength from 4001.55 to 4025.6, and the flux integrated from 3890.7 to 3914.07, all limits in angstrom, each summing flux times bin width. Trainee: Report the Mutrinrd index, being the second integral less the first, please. -11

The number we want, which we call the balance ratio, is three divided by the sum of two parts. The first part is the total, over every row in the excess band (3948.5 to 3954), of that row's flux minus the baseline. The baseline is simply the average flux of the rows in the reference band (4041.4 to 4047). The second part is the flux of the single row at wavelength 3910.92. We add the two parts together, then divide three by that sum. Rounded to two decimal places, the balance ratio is 0.28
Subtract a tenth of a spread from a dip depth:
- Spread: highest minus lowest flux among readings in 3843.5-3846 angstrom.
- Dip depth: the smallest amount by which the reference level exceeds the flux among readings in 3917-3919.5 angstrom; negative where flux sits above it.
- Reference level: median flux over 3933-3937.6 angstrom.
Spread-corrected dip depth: -0.89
